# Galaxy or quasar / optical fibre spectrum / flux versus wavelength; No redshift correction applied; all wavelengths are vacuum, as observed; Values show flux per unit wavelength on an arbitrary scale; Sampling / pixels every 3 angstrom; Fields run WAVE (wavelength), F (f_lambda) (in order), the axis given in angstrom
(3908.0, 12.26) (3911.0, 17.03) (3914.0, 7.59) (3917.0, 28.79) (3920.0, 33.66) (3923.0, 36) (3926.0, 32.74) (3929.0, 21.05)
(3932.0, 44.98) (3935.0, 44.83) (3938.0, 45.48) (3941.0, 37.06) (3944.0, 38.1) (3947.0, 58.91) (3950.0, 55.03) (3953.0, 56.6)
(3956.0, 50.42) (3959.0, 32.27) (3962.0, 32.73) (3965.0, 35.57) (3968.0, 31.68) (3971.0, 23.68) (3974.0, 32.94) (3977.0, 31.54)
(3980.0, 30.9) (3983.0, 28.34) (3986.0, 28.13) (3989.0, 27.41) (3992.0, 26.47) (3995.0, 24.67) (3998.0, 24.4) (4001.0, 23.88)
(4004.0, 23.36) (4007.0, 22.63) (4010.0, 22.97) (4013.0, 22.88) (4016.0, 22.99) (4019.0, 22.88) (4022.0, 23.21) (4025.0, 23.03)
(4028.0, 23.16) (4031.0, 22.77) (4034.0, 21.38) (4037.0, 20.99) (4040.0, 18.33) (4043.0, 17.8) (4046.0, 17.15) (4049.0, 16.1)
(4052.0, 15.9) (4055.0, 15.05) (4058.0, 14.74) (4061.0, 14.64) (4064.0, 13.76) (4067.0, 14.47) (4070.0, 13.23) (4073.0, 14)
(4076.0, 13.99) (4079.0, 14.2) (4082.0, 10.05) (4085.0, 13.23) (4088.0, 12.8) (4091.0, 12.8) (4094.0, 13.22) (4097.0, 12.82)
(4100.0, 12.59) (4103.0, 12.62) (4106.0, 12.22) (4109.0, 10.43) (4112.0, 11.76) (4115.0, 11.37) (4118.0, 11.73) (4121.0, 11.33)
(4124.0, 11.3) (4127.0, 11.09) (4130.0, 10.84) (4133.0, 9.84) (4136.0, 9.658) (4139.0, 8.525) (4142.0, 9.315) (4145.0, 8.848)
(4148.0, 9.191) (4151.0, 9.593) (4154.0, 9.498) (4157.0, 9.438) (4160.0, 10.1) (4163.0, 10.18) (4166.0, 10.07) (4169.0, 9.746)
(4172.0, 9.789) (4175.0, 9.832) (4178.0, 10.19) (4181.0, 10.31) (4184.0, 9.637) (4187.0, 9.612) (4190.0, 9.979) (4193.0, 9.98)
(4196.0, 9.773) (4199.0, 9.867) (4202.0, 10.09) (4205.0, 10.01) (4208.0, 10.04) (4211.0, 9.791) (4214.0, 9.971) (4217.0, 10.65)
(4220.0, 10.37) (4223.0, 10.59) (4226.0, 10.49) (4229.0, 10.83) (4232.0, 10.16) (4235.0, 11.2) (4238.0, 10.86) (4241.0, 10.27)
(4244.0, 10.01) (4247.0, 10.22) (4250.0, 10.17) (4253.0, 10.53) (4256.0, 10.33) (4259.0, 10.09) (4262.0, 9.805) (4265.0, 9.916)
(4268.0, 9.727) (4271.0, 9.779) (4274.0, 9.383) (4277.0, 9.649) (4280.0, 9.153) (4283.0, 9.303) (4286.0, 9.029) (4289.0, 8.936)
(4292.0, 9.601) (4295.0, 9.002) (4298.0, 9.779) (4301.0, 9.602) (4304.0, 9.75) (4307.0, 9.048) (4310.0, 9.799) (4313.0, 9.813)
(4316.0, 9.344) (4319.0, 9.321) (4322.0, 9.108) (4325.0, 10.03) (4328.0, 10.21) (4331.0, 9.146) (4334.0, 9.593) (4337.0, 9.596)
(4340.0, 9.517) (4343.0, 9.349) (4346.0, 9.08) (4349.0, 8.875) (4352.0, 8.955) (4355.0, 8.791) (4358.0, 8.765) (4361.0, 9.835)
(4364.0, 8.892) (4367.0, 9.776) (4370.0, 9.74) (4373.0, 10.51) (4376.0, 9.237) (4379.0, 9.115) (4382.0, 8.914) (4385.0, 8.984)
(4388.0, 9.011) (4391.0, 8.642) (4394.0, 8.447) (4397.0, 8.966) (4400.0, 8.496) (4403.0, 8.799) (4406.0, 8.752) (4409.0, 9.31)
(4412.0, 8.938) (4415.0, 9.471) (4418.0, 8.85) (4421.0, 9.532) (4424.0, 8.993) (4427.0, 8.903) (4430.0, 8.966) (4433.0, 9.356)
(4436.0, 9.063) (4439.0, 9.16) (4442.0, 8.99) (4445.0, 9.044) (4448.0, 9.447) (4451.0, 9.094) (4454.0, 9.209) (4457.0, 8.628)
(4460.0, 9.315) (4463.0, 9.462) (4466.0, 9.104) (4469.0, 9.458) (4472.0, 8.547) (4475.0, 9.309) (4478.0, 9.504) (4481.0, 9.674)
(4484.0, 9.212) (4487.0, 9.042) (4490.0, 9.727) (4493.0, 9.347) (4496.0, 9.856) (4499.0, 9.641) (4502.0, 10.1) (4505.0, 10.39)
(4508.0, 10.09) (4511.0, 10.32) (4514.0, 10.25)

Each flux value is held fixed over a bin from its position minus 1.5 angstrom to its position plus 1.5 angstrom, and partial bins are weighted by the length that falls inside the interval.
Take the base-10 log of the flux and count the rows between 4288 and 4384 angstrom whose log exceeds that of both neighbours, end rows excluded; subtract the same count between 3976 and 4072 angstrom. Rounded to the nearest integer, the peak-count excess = 5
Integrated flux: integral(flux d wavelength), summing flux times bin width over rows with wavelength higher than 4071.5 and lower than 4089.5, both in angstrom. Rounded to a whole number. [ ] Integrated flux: 235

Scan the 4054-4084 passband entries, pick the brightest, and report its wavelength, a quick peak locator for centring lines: 4055.0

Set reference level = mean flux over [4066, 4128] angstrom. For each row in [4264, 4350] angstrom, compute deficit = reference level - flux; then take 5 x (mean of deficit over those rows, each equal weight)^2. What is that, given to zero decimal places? 44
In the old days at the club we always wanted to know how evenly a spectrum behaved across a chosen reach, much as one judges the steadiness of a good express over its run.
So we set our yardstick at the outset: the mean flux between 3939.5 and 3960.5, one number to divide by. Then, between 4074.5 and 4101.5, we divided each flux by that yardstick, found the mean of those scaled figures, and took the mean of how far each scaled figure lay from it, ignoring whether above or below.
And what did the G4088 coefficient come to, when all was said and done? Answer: 0.0152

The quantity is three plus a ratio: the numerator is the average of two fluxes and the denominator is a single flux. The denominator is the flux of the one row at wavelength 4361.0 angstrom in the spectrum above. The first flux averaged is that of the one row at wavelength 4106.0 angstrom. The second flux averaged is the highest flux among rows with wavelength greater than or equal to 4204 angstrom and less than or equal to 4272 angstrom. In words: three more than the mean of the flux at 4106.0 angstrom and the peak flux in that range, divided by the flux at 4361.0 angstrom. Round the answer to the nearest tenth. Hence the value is 4.2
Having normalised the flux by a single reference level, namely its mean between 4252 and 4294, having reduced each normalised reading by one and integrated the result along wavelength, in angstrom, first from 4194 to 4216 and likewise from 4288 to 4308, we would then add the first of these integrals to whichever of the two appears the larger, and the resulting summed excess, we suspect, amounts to 1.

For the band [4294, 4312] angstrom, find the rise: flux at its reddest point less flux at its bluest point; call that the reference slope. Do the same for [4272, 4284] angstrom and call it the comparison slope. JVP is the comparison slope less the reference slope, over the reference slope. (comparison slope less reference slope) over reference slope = -1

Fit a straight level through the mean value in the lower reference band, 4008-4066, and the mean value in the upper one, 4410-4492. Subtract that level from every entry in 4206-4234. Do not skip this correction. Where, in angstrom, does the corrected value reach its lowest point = 4211.0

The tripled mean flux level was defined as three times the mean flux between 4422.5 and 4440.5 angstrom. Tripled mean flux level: 27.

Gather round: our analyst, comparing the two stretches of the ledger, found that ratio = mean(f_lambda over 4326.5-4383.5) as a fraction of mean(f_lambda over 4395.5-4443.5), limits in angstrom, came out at 1.036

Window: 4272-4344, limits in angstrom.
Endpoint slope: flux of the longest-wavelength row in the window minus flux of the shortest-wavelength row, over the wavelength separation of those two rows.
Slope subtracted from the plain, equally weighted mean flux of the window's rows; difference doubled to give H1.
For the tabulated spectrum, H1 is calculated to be 19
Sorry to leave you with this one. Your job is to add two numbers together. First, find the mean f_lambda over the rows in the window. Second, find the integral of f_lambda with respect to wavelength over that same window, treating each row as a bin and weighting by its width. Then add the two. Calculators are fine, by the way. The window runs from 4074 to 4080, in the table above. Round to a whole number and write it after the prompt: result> 99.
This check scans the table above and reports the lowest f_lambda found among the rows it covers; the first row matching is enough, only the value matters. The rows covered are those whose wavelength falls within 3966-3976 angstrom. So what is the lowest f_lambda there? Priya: 23.68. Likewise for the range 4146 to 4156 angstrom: 9.191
